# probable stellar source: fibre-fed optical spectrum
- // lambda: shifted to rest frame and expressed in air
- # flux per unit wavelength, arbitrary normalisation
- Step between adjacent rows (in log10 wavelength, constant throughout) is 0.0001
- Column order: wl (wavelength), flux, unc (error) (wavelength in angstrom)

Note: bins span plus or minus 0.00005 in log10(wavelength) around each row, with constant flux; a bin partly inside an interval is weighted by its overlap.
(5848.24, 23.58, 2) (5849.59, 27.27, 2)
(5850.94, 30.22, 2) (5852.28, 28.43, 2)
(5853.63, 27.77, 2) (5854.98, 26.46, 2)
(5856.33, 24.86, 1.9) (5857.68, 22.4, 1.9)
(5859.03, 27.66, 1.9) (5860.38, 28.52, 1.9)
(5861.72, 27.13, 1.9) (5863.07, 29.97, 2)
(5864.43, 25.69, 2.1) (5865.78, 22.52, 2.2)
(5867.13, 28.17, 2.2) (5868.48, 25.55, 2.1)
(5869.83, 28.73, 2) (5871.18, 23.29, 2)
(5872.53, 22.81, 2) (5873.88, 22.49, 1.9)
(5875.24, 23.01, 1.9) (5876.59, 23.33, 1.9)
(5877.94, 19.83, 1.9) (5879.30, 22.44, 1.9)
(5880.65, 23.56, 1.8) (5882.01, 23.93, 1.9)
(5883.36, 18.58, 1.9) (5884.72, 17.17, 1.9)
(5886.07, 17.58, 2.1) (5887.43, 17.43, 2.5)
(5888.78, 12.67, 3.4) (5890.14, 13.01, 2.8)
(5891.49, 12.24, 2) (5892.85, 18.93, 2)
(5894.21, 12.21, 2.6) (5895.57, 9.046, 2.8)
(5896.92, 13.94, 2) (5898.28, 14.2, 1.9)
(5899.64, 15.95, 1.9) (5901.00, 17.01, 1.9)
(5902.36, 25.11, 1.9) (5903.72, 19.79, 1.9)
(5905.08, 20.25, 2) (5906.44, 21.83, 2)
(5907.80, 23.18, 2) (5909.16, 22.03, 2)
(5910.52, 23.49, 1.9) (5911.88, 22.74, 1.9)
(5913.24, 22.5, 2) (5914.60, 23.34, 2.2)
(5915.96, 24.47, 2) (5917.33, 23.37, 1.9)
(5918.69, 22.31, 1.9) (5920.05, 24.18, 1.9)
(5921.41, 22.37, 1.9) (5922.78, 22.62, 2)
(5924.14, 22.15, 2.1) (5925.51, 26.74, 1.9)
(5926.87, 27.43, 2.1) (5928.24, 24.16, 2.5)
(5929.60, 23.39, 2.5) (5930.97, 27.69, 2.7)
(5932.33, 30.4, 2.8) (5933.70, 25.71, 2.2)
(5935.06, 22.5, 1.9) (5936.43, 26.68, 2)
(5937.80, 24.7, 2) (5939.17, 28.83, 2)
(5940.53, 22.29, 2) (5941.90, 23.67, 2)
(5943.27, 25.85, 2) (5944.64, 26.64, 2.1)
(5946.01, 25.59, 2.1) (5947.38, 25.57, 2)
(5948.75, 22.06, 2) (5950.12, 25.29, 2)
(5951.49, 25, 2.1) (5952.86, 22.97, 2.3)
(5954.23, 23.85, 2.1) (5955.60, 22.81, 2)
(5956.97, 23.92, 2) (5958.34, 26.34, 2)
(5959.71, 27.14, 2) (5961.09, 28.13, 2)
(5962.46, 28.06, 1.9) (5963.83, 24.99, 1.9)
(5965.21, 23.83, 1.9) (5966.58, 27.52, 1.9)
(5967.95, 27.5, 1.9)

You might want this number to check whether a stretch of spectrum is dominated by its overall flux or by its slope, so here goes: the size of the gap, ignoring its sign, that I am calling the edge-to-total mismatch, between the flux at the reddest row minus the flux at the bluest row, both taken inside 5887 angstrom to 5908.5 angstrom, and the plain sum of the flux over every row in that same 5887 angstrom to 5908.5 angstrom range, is 261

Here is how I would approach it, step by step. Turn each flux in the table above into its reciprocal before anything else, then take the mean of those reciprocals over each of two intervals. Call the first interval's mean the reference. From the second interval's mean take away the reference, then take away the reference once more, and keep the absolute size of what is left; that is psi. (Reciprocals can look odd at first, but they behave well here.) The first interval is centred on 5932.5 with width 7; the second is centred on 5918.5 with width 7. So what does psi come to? 0.035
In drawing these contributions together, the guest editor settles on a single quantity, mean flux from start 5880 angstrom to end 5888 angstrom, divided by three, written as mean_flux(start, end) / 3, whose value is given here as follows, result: 6.6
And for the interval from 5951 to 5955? 8.0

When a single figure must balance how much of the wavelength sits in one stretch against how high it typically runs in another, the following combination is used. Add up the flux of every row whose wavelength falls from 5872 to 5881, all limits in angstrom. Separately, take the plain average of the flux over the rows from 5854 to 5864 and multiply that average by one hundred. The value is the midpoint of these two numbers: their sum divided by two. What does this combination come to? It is 1414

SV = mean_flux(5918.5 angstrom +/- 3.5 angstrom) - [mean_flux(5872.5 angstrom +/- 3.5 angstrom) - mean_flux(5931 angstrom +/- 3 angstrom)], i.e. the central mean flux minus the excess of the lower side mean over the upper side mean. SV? 26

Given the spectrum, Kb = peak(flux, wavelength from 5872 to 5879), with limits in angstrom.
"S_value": 23.33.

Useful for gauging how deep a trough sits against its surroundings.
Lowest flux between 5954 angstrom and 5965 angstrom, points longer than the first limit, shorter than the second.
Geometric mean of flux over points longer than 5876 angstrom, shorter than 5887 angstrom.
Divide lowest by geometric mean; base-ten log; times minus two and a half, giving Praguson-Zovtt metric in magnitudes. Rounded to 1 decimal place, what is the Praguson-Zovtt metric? -0.1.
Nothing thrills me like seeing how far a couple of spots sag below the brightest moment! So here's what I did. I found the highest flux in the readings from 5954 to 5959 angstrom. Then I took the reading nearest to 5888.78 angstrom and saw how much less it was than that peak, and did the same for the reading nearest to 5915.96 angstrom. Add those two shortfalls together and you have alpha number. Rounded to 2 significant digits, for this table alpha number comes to 16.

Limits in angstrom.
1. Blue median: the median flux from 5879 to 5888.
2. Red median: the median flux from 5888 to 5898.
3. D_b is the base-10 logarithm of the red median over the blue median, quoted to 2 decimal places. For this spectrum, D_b -0.17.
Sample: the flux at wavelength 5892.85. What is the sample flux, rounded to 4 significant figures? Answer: 18.93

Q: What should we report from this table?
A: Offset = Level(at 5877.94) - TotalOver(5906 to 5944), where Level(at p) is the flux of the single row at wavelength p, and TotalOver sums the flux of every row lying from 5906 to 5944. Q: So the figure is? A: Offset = -661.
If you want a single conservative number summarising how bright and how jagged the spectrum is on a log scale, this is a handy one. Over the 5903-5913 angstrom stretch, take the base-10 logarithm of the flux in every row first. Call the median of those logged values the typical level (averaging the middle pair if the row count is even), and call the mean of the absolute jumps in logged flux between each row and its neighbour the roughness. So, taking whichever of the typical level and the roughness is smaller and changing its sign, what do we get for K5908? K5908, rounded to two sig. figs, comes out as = -0.022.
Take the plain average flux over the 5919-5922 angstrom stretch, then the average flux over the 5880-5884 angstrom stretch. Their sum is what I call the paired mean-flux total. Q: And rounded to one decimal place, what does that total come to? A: 45.3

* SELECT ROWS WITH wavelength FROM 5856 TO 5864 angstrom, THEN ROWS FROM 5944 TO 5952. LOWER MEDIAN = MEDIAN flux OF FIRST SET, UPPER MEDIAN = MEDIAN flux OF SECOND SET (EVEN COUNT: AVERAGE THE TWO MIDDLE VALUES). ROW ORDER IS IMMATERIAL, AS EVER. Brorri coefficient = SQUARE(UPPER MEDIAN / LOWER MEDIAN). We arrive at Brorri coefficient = 0.86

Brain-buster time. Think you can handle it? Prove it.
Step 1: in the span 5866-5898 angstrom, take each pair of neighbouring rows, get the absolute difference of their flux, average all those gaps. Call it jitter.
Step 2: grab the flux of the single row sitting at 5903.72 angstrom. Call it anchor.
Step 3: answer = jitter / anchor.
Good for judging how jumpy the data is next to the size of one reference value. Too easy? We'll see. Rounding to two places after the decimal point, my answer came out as 0.13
